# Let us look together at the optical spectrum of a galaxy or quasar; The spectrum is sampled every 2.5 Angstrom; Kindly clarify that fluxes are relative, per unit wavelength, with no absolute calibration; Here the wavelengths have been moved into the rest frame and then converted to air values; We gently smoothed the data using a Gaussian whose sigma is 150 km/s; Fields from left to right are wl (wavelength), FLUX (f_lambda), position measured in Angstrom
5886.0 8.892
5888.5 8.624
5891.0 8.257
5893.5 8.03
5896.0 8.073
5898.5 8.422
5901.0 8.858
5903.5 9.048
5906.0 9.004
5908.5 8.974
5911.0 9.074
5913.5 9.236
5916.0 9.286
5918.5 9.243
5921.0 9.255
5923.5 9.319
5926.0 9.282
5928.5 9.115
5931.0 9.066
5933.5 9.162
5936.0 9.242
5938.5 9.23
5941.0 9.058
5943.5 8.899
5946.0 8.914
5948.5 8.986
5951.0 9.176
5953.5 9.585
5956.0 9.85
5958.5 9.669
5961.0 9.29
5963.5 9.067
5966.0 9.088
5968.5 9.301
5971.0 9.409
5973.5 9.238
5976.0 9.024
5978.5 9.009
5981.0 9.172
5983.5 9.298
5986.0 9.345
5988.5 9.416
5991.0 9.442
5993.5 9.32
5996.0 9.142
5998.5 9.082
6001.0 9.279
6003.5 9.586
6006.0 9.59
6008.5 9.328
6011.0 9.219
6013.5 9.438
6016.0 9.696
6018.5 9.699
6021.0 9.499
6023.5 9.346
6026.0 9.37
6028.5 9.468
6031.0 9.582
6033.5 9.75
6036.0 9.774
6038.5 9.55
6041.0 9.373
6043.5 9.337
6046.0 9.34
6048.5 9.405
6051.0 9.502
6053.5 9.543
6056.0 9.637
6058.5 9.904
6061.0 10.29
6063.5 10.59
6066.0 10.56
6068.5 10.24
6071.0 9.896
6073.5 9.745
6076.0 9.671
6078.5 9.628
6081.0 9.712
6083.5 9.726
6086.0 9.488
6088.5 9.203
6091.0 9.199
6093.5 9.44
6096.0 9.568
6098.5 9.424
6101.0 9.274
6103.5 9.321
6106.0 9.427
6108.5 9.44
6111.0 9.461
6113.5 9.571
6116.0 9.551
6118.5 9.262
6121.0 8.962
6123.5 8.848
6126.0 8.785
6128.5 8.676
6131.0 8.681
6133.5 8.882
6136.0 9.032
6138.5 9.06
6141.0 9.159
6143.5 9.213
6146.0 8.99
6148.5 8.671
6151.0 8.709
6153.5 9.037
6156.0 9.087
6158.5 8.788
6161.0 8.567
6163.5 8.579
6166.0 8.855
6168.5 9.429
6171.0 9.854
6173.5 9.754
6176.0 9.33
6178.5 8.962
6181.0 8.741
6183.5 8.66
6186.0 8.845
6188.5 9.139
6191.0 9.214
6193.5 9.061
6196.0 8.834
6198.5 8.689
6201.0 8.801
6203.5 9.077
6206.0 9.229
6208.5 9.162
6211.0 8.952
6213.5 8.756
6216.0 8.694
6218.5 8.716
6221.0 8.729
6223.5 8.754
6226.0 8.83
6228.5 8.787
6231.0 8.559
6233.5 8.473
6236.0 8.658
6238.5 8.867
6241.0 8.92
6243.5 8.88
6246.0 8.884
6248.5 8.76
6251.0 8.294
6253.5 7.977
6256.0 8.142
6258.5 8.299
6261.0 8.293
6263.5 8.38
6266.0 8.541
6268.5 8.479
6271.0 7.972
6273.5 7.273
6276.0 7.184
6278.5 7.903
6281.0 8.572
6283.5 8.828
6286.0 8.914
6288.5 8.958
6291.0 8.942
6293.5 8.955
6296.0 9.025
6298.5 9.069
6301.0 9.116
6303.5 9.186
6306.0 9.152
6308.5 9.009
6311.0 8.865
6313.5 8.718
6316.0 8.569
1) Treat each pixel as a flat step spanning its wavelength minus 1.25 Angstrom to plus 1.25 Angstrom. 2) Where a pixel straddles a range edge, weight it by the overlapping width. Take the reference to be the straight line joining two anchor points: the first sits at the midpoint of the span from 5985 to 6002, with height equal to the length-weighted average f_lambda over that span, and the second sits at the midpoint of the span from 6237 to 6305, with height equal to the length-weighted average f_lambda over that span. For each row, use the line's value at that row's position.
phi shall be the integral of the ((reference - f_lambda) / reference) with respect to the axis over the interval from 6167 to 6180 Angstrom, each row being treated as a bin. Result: -0.9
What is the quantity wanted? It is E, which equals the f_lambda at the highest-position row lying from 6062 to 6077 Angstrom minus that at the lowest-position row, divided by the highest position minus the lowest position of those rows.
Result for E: -0.074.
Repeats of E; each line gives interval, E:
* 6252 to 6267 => 0.045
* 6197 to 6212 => 0.021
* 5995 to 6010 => 0.015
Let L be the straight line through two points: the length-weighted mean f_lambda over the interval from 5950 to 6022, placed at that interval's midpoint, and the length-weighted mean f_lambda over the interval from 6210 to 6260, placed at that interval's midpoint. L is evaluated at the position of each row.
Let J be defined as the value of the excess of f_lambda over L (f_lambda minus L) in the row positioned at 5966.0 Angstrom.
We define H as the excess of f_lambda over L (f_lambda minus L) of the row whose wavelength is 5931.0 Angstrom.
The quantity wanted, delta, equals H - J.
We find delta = -0.1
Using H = -0.4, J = -0.32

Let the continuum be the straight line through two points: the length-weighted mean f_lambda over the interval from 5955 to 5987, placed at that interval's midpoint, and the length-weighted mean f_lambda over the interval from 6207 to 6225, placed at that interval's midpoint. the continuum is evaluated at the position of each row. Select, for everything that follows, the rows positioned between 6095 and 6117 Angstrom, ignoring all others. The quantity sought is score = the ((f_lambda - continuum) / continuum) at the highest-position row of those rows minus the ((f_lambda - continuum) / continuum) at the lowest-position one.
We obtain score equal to 0.00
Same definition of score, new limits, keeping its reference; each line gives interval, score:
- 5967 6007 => 0.04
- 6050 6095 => 0.00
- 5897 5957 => 0.16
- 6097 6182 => -0.06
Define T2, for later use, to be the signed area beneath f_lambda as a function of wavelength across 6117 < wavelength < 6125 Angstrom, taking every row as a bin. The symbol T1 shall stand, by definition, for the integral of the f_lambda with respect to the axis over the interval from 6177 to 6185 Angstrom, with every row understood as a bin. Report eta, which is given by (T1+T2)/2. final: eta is 71.4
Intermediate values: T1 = 70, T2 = 72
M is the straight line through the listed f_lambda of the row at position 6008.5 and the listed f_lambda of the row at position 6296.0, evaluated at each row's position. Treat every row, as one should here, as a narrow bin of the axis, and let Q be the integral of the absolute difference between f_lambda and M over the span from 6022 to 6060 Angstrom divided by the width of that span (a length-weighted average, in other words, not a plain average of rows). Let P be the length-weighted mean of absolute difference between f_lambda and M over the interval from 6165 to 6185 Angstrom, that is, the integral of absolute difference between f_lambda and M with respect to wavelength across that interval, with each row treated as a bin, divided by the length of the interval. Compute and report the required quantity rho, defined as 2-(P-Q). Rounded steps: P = 0.39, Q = 0.24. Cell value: 1.85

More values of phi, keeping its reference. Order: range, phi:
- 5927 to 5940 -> 0.4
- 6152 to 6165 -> 0.1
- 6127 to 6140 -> 0.1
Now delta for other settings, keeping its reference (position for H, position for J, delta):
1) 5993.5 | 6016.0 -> -0.4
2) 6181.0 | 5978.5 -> 0.3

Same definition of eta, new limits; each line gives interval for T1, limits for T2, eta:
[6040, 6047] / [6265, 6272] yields 61.9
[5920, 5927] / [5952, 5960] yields 71.2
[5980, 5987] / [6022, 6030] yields 70.1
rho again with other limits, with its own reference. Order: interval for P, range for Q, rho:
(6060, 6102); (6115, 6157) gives 1.76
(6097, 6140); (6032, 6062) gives 2.07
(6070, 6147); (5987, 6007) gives 1.88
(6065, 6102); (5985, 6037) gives 1.77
